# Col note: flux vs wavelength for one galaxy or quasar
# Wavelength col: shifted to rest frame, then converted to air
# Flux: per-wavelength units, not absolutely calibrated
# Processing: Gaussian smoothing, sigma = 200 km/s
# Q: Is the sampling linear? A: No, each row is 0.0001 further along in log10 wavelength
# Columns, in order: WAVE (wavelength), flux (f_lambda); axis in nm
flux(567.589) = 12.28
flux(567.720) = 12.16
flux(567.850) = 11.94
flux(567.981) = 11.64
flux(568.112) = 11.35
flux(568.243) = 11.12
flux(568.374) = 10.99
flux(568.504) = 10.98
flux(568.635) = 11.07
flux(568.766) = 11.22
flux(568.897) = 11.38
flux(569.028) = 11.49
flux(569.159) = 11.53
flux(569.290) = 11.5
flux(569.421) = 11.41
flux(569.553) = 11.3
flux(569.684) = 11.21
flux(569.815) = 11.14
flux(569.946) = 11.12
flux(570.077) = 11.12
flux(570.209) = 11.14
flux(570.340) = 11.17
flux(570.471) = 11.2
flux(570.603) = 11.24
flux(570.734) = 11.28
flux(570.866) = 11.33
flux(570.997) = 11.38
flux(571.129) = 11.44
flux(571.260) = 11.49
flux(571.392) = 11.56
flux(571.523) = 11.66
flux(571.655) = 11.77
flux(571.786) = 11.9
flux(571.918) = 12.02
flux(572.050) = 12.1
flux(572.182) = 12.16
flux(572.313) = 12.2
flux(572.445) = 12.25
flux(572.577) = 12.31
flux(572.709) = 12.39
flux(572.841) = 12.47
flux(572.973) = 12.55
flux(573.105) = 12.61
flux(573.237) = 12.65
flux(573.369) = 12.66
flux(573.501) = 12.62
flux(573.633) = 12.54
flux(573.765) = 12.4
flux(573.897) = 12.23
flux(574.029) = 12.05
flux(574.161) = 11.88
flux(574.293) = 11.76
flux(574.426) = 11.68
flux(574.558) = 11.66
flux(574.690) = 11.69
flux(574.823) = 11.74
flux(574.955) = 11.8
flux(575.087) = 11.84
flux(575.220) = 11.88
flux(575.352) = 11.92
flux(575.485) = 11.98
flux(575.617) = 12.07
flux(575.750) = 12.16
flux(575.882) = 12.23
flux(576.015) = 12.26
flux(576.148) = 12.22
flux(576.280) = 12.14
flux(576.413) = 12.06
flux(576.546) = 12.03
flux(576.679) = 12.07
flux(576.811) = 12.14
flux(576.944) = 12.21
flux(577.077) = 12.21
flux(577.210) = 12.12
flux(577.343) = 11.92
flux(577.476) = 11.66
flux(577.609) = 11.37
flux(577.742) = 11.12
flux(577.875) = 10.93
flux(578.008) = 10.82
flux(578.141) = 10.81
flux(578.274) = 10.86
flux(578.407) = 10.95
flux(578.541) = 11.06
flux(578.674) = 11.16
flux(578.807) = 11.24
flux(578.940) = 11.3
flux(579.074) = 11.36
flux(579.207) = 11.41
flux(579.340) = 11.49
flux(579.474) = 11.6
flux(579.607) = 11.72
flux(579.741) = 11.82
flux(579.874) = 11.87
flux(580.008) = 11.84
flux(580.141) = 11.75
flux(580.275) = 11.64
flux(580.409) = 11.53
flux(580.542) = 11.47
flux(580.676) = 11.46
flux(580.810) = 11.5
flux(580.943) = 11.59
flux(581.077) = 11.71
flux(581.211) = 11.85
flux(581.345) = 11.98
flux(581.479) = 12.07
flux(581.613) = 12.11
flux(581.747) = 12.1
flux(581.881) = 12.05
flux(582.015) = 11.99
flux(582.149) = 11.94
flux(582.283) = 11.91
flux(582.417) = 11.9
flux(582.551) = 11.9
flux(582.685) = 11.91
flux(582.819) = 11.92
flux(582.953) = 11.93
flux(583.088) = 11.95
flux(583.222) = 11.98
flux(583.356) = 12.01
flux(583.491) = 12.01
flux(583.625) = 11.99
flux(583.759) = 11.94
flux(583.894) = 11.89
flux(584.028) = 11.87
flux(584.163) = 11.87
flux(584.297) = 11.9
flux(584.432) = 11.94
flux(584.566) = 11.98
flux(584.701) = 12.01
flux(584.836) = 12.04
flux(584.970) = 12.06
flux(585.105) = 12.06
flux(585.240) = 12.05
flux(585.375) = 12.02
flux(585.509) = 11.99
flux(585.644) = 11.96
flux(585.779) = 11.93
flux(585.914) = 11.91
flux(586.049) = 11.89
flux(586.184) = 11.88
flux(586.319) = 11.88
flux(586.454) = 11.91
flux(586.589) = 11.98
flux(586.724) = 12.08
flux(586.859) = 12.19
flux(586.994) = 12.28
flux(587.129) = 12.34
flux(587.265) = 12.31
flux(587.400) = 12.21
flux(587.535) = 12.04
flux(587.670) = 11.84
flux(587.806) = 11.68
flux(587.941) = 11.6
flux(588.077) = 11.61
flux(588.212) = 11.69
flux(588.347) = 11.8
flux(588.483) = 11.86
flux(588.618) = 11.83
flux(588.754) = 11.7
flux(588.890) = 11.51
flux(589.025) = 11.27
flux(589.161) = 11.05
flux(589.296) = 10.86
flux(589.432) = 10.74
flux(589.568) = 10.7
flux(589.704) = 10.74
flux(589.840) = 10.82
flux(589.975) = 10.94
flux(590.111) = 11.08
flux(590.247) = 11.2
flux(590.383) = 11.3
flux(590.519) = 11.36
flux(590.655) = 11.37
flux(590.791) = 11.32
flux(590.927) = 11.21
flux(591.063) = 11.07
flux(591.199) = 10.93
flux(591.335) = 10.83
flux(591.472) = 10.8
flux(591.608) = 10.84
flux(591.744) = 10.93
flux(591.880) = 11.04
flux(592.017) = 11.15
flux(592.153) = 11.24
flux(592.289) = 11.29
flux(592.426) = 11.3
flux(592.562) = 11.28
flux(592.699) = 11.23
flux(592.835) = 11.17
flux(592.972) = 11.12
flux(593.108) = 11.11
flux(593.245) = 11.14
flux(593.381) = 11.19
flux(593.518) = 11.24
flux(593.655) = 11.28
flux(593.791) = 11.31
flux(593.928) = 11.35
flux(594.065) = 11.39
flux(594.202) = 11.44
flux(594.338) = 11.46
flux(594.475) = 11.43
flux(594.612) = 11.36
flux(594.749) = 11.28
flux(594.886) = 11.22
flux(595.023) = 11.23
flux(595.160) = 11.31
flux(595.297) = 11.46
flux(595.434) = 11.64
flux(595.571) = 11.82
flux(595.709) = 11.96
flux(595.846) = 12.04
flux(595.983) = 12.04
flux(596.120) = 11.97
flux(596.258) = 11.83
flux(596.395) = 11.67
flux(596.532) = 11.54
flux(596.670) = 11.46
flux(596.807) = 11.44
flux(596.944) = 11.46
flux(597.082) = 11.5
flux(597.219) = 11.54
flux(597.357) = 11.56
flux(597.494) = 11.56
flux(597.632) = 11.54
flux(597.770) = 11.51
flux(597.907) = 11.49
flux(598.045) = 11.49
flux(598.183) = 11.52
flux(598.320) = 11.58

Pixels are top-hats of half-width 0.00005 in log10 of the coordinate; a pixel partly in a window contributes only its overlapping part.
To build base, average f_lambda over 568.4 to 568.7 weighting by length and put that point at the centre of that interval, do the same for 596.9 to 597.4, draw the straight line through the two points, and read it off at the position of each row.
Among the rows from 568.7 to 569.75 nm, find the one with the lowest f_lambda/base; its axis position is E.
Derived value 569.684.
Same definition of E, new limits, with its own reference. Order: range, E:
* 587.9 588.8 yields 587.941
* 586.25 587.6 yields 586.319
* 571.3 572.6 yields 571.392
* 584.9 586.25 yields 586.184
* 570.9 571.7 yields 570.997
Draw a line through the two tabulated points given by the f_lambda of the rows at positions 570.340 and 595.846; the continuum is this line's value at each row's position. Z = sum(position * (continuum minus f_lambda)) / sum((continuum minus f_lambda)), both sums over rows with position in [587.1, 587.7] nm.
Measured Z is 587.31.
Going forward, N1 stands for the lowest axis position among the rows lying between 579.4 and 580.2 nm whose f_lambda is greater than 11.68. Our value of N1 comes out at 579.607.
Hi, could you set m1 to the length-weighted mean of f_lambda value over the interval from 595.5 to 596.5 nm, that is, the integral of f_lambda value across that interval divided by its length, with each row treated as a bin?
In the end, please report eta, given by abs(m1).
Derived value 11.9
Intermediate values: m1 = 11.89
